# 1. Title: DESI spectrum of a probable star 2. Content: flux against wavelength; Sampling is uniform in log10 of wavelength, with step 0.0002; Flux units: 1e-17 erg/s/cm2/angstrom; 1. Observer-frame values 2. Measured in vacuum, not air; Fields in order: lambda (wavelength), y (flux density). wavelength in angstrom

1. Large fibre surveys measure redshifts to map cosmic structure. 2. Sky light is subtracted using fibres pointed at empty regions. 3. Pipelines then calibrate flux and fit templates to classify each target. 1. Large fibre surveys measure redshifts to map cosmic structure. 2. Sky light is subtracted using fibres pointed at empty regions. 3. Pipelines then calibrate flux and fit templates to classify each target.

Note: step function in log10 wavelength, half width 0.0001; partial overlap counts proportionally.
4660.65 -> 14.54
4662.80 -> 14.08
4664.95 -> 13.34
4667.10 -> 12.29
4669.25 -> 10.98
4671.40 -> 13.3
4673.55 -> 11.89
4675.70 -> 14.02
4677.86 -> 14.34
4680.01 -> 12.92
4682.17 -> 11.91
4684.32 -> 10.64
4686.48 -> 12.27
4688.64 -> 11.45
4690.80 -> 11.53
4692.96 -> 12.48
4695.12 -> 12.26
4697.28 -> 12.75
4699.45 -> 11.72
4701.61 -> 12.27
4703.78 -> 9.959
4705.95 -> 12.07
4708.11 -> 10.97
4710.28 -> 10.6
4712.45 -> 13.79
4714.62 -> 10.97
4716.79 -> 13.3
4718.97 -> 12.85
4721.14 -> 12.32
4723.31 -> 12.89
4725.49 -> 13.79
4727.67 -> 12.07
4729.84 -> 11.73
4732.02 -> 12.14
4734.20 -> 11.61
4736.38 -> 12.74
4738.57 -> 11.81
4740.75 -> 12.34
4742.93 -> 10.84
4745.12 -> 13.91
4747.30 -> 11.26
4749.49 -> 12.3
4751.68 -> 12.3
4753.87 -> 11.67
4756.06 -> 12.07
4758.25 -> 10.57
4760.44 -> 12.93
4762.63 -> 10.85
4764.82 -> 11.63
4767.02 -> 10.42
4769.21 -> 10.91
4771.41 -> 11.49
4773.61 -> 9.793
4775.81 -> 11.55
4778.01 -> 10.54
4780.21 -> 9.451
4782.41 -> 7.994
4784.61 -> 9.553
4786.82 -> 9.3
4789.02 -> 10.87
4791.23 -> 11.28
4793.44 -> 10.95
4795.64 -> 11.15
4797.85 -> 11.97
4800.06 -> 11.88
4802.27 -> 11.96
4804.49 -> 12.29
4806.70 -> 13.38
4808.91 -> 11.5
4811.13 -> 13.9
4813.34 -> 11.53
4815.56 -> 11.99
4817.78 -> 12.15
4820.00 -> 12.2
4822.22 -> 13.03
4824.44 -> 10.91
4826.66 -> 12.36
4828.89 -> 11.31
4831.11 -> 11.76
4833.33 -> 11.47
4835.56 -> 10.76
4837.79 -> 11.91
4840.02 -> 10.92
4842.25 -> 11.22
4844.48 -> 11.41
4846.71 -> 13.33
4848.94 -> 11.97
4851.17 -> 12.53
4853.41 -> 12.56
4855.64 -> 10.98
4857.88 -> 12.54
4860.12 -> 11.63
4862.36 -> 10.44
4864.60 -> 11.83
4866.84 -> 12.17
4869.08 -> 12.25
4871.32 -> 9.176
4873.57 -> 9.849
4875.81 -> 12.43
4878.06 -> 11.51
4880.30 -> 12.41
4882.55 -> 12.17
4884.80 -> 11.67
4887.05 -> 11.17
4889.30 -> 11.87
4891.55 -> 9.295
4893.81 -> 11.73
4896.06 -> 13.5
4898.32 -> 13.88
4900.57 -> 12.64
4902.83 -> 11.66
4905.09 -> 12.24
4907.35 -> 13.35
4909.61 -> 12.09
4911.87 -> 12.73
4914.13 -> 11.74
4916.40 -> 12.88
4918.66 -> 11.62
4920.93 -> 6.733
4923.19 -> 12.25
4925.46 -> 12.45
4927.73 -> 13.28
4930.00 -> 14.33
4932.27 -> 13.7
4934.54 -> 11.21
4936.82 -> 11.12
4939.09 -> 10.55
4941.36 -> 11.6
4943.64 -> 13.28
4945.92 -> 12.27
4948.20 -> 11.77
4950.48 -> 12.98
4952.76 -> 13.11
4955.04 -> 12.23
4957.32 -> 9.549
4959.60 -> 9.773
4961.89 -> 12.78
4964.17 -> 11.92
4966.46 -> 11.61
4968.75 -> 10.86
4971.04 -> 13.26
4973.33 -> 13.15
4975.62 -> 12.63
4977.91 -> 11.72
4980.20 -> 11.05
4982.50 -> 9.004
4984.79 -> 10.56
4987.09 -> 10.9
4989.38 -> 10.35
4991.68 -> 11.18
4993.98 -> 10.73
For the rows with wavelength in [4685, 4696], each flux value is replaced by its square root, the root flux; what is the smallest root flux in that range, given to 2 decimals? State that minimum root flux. 3.38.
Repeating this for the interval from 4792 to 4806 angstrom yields 3.31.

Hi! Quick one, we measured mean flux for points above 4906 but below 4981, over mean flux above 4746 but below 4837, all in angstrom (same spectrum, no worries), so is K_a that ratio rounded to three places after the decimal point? 1.052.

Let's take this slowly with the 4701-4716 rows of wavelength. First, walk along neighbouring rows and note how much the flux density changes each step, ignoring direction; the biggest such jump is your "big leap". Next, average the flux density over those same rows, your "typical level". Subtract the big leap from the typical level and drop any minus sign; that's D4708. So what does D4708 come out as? 8.3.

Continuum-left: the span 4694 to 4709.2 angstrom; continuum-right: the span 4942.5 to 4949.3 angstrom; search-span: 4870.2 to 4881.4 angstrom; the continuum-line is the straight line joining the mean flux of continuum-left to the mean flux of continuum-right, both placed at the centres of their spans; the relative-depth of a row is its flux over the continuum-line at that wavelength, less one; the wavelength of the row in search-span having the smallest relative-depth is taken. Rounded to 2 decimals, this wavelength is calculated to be 4871.32 angstrom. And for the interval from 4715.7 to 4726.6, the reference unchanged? 4721.14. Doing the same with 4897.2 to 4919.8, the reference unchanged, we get 4918.66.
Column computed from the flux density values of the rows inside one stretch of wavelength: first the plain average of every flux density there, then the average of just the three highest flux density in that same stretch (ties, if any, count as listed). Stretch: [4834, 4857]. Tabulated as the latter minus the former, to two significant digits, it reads 1.0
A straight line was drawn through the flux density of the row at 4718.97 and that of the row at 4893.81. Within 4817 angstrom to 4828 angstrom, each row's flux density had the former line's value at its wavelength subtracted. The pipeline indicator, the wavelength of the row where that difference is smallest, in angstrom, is 4824.44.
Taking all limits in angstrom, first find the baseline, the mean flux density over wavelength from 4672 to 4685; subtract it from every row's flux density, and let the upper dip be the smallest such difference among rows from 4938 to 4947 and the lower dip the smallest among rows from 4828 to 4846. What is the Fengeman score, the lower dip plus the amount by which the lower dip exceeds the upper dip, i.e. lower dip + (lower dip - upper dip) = -1.7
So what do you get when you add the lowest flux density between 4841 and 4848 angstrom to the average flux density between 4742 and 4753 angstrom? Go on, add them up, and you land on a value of 23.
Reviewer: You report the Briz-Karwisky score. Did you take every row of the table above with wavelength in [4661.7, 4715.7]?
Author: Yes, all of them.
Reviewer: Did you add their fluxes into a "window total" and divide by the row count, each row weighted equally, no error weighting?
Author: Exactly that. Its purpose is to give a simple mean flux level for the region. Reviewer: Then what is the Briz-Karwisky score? 12.2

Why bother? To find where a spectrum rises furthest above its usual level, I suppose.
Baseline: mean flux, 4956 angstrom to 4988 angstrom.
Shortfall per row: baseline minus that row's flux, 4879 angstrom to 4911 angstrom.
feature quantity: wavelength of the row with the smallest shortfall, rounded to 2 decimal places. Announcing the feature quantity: 4898.32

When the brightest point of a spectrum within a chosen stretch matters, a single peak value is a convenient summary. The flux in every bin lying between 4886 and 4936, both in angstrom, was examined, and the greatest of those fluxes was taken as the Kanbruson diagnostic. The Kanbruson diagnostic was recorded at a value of 14.33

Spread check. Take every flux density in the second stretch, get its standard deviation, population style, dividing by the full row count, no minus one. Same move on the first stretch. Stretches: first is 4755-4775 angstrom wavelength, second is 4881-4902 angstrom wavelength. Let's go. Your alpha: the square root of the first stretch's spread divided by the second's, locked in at 0.84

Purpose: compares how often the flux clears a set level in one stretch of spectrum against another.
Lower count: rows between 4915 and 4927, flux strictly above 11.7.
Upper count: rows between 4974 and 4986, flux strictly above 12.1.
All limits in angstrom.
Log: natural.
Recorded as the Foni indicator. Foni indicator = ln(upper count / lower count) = -1.1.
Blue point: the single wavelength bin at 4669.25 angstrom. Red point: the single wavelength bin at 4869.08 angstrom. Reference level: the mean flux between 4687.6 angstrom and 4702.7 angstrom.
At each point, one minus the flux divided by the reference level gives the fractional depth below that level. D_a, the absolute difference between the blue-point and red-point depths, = 0.11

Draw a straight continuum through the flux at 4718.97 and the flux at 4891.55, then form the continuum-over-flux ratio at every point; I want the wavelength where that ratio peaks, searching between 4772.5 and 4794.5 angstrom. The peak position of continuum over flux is 4782.41 angstrom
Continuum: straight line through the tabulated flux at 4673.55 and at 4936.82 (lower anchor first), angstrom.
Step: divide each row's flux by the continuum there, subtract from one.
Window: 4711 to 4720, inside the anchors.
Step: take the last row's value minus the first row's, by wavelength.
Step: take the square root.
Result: 0.28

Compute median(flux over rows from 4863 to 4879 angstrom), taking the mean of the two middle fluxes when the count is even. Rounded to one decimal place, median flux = 11.8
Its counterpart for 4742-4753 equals 12.3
